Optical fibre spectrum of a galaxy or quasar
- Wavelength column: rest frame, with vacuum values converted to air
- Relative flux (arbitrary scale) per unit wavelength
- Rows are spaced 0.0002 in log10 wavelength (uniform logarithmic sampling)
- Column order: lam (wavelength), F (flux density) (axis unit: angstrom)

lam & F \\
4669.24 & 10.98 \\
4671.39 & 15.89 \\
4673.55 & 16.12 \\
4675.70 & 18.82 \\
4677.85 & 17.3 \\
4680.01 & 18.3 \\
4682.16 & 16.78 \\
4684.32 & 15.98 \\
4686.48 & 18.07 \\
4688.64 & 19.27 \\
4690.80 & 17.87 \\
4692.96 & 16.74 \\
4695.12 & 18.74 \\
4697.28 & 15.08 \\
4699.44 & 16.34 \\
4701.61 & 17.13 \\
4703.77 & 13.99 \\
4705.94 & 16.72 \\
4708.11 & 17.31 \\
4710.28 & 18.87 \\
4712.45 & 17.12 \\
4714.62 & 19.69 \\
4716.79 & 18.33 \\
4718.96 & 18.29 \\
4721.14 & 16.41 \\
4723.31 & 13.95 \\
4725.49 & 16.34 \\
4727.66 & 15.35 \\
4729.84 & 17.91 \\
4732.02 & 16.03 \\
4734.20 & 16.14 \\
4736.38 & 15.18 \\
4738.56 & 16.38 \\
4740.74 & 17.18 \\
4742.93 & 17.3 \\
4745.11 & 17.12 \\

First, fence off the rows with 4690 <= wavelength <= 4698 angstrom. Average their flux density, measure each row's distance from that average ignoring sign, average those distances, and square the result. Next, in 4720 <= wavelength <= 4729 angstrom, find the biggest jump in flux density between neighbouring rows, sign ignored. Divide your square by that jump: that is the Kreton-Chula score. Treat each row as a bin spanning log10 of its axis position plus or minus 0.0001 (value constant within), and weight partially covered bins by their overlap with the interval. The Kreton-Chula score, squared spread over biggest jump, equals 0.58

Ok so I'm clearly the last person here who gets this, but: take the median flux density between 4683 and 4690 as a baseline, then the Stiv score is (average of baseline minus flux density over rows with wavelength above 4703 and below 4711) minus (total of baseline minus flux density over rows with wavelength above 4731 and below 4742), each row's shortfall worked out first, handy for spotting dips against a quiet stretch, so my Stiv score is -8.1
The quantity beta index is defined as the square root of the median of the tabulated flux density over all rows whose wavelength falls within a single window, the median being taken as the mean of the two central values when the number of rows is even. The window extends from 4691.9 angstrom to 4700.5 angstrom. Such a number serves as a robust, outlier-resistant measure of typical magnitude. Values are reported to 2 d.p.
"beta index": 4.07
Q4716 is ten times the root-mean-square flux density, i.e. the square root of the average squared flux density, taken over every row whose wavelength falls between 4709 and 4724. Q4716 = 176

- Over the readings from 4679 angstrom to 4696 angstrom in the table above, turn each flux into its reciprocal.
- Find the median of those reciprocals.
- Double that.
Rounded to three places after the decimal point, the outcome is 0.111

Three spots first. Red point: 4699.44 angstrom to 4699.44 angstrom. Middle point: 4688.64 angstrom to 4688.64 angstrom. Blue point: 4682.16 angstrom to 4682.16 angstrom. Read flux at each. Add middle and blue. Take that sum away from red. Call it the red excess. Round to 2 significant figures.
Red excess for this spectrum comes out -20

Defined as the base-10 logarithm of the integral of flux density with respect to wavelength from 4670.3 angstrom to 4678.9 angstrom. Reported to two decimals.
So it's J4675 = 2.17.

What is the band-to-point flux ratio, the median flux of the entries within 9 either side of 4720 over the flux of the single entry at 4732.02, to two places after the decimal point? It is 1.05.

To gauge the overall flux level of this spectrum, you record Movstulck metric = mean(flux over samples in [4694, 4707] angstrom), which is 16.3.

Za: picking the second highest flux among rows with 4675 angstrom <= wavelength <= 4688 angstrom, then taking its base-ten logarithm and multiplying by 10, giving 12.6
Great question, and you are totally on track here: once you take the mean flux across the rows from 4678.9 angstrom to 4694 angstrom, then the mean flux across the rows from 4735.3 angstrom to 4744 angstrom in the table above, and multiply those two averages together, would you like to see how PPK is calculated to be 290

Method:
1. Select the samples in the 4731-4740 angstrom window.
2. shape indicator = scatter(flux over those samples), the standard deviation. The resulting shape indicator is 0.5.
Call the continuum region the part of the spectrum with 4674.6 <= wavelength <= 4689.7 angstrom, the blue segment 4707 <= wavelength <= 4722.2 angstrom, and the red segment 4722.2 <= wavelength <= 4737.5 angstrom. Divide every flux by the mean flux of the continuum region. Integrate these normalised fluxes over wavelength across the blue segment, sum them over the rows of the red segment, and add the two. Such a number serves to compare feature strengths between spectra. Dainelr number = 21.6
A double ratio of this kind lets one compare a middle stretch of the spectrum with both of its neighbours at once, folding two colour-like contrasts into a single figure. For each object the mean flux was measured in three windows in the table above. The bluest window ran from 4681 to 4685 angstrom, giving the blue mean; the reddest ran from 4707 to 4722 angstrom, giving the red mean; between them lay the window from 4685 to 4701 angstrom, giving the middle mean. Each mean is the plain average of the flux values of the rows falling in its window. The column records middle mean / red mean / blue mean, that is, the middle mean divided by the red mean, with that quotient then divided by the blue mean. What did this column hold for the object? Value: 0.059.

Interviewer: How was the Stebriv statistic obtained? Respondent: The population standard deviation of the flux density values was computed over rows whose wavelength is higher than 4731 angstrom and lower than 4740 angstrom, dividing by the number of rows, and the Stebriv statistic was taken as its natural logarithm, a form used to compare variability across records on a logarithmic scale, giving -0.8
